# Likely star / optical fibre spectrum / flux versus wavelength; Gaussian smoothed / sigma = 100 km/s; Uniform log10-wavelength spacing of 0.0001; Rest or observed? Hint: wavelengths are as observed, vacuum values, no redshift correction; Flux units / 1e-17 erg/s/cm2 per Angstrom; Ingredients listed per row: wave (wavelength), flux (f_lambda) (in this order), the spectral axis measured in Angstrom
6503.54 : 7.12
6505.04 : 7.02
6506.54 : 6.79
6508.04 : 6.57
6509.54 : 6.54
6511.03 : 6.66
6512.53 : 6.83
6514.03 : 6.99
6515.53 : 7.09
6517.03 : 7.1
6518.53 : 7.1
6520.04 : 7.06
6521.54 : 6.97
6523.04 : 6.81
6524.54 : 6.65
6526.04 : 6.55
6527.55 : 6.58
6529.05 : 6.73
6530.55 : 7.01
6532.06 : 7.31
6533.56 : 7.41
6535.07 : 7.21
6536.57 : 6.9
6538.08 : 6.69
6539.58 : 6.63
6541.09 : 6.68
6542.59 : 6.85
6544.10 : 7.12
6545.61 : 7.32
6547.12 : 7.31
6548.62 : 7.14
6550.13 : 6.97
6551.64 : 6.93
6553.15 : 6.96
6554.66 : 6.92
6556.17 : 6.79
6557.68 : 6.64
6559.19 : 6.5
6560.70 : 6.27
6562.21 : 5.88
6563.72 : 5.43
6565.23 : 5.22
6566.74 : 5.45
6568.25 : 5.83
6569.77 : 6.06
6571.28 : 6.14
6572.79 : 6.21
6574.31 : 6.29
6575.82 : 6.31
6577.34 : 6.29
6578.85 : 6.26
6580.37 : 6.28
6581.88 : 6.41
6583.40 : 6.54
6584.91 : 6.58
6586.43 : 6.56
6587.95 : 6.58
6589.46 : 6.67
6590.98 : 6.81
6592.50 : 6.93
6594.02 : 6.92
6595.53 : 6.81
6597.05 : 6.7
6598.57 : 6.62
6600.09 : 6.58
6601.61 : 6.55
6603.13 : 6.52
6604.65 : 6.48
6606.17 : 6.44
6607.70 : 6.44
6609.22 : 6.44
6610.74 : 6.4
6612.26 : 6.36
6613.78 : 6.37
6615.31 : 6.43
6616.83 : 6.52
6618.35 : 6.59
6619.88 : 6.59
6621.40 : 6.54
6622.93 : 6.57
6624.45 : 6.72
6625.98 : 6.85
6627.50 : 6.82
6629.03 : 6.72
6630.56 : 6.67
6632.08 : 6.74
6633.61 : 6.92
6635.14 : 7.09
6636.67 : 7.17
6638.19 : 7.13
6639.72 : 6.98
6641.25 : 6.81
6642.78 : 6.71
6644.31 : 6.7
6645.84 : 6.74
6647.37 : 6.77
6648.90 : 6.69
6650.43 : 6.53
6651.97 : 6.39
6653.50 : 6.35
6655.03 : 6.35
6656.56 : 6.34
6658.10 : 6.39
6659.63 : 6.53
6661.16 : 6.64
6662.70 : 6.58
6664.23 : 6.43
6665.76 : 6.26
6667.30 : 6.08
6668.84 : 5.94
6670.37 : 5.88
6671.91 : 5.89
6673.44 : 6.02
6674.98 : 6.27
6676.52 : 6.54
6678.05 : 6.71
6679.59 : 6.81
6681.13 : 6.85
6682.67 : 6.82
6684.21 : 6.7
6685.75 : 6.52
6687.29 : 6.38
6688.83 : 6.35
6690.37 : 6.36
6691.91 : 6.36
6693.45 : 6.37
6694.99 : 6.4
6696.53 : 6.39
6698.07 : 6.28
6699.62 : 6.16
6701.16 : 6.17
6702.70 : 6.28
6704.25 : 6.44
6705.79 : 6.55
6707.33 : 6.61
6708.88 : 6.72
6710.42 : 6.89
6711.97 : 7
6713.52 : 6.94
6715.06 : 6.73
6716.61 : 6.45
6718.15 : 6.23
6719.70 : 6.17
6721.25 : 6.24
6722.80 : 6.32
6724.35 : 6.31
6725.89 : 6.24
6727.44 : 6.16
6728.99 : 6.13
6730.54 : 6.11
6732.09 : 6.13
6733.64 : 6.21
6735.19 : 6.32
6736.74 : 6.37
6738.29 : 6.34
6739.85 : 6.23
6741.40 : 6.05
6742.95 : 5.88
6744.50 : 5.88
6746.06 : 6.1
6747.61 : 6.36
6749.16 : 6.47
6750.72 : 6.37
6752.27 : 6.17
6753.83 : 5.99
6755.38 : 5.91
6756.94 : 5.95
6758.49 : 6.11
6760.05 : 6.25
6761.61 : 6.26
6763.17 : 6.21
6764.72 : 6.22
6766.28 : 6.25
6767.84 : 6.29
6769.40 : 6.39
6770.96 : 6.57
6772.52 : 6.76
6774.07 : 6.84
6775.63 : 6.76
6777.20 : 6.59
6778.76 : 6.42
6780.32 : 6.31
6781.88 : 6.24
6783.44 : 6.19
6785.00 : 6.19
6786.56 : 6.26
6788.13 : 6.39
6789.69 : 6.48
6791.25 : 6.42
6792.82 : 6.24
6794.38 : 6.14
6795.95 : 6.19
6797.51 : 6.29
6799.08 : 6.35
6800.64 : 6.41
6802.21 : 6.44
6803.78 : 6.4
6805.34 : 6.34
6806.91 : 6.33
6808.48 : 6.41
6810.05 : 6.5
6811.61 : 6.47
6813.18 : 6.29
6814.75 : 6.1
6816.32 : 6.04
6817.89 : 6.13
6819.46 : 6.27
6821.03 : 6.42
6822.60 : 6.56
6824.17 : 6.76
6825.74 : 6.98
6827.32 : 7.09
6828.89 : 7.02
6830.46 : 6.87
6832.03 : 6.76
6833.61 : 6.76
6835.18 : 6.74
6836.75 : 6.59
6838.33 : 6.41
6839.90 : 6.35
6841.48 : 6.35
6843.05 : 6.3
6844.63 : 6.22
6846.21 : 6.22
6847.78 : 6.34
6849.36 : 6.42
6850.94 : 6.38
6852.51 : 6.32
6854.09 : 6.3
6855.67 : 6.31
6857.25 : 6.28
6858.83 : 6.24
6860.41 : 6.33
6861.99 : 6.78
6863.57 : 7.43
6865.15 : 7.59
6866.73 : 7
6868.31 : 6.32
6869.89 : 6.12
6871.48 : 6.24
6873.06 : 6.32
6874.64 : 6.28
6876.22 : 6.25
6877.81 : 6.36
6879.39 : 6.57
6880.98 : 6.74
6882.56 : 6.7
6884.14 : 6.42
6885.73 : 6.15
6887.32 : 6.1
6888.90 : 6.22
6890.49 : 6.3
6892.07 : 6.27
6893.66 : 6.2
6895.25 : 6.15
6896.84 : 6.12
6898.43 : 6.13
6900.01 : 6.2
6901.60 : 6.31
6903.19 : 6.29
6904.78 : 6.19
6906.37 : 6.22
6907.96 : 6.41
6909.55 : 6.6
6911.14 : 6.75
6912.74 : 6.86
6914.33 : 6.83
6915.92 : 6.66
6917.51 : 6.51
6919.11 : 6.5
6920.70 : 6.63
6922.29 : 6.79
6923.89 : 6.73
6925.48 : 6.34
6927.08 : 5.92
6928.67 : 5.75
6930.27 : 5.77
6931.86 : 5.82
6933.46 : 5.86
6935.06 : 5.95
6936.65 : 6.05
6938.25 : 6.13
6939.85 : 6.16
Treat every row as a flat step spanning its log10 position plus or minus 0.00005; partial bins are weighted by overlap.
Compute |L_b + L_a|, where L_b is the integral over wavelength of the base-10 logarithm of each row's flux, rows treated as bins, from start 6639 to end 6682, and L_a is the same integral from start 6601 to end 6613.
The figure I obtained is 45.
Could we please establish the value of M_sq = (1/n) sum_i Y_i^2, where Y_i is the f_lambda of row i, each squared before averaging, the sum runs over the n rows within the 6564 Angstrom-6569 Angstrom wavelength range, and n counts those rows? 30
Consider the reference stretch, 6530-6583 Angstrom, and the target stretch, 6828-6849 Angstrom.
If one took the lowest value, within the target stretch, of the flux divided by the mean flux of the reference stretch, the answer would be 0.95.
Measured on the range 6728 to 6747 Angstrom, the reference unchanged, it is 0.90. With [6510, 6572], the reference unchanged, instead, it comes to 0.80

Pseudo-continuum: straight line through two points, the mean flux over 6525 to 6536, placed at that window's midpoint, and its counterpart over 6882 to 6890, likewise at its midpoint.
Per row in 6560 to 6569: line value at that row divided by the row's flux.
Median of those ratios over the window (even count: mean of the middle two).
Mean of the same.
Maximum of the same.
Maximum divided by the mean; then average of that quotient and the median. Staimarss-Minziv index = 1.15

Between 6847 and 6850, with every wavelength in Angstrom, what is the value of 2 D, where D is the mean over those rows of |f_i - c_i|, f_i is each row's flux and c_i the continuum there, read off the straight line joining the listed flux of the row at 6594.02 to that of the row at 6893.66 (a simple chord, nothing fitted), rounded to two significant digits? 0.14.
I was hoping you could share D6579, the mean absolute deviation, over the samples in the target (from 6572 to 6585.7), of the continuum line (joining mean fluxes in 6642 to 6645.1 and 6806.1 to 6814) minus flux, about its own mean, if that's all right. 0.11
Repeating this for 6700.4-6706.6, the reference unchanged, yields 0.14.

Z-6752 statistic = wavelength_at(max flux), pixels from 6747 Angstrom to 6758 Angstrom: 6749.16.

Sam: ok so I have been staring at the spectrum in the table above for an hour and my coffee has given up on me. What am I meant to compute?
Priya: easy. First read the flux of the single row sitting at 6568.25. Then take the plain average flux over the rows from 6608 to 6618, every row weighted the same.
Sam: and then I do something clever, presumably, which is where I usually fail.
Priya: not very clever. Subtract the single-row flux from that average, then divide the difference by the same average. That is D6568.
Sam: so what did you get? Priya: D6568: 0.09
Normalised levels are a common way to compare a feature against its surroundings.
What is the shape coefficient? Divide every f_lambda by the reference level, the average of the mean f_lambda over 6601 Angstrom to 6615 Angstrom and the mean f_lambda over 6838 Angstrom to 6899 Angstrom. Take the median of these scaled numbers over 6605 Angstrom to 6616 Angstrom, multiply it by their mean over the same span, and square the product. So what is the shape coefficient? 1.00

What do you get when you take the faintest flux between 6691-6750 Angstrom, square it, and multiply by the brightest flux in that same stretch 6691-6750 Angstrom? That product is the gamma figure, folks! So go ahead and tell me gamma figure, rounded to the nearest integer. 242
